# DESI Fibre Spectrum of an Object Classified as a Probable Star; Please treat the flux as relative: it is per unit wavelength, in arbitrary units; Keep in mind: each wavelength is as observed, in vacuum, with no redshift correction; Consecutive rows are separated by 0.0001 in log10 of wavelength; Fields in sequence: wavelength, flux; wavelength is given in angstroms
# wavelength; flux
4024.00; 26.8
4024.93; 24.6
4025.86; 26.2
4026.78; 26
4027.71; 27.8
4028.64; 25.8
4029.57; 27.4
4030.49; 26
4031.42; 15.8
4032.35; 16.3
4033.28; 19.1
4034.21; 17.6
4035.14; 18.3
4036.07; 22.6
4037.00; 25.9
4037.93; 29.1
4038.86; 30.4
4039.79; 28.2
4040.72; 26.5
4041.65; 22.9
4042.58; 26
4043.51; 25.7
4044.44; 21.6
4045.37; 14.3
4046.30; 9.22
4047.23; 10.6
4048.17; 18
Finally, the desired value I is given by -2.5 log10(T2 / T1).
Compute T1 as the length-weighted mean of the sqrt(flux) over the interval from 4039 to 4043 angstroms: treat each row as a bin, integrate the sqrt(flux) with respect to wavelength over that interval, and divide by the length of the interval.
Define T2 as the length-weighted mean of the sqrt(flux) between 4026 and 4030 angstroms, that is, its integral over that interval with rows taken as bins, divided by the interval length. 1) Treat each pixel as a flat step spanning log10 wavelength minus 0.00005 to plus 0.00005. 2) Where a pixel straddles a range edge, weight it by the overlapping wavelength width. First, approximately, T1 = 5.1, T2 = 5.17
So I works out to -0.01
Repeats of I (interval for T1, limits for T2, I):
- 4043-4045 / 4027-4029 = -0.07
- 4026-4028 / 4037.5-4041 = -0.04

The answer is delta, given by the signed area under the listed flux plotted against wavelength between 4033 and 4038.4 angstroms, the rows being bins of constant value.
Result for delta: 120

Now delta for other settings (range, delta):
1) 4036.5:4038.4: 52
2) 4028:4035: 148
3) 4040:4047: 146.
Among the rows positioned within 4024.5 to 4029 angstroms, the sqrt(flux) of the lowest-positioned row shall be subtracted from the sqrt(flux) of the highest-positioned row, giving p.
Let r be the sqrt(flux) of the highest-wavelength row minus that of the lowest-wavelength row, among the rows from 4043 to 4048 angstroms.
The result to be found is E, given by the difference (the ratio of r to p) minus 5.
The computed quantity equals -20.2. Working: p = 0.1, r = -1.8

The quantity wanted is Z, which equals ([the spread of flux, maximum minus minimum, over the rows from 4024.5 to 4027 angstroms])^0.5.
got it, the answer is 1.3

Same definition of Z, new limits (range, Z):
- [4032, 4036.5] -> 2.5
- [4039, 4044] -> 2.3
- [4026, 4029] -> 1.4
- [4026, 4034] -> 3.5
